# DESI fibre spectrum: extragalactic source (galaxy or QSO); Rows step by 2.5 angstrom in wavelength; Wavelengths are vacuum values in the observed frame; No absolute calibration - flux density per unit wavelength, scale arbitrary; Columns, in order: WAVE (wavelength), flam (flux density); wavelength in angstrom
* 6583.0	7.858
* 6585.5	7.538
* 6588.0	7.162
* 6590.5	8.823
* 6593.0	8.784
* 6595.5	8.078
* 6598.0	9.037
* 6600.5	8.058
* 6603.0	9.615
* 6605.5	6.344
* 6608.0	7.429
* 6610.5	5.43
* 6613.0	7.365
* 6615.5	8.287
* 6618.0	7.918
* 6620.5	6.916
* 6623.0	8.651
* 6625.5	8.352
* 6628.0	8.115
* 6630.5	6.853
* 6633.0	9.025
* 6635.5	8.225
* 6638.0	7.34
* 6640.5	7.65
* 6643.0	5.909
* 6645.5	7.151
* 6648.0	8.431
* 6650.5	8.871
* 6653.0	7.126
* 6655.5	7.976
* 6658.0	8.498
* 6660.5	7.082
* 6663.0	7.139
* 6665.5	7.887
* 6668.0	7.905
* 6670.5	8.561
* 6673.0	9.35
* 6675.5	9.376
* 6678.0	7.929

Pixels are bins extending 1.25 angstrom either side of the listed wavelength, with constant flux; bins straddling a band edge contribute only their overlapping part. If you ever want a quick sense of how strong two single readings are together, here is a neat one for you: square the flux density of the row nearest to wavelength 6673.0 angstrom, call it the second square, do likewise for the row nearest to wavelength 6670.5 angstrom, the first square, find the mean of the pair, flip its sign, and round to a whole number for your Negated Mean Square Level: -80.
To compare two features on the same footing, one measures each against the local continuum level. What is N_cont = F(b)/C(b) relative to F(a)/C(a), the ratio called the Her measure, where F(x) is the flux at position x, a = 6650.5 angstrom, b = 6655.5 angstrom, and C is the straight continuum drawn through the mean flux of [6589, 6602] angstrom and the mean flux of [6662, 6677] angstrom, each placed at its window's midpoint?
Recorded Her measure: 0.90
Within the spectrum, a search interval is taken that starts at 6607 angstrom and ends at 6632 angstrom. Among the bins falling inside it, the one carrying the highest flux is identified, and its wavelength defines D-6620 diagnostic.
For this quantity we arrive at 6623.0 angstrom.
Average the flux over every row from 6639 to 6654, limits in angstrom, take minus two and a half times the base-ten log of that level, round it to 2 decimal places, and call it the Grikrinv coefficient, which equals -2.19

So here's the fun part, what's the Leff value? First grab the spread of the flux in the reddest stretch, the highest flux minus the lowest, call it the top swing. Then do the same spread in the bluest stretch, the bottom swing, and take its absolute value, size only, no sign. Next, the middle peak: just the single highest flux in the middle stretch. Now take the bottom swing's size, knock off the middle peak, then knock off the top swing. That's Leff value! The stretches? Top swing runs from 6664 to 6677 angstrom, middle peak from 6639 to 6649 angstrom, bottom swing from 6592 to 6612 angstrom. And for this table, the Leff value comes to -5.7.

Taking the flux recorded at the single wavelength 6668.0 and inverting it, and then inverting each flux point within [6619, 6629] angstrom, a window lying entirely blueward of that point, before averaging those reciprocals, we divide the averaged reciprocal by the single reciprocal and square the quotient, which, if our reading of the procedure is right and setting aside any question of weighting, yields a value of 0.99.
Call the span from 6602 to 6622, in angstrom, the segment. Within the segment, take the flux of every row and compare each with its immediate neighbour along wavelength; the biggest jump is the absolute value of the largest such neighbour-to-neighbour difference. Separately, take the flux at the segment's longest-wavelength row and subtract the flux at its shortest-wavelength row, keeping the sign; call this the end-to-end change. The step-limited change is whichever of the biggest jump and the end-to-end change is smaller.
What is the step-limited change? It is -2.7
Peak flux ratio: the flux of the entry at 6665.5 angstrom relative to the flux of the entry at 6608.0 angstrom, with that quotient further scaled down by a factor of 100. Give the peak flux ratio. 0.0106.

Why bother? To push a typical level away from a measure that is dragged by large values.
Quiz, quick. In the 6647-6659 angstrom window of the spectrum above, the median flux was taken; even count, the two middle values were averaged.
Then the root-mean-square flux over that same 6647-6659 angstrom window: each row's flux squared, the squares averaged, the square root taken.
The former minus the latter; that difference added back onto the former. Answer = 8.7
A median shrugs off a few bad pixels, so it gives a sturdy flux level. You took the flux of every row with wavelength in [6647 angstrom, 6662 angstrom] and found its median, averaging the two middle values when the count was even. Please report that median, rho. 8.20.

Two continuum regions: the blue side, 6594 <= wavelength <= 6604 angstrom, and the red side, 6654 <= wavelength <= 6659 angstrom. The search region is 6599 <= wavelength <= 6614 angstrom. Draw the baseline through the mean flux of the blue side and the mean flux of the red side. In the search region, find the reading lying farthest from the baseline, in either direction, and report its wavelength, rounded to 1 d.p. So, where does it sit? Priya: 6610.5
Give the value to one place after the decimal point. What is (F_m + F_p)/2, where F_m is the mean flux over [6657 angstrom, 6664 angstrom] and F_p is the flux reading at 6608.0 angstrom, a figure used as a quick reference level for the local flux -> 7.5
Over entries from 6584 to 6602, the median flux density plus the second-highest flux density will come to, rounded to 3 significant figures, 16.9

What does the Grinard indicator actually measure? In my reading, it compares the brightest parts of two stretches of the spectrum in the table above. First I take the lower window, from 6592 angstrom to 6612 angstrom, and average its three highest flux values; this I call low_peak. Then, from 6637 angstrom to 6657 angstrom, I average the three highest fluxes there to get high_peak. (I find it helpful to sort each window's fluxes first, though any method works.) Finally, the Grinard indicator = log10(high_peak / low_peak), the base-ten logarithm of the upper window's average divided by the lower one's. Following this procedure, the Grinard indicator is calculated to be -0.036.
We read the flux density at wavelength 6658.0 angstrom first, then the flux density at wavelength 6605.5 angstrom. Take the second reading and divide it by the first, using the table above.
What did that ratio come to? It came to 0.75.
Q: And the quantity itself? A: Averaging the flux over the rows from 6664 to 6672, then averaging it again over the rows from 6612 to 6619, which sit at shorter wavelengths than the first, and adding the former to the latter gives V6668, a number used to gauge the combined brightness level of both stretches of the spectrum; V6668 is 16.0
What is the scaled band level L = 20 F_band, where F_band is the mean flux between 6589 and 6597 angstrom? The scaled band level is 171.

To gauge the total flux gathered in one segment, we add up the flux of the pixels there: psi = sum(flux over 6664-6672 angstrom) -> 24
